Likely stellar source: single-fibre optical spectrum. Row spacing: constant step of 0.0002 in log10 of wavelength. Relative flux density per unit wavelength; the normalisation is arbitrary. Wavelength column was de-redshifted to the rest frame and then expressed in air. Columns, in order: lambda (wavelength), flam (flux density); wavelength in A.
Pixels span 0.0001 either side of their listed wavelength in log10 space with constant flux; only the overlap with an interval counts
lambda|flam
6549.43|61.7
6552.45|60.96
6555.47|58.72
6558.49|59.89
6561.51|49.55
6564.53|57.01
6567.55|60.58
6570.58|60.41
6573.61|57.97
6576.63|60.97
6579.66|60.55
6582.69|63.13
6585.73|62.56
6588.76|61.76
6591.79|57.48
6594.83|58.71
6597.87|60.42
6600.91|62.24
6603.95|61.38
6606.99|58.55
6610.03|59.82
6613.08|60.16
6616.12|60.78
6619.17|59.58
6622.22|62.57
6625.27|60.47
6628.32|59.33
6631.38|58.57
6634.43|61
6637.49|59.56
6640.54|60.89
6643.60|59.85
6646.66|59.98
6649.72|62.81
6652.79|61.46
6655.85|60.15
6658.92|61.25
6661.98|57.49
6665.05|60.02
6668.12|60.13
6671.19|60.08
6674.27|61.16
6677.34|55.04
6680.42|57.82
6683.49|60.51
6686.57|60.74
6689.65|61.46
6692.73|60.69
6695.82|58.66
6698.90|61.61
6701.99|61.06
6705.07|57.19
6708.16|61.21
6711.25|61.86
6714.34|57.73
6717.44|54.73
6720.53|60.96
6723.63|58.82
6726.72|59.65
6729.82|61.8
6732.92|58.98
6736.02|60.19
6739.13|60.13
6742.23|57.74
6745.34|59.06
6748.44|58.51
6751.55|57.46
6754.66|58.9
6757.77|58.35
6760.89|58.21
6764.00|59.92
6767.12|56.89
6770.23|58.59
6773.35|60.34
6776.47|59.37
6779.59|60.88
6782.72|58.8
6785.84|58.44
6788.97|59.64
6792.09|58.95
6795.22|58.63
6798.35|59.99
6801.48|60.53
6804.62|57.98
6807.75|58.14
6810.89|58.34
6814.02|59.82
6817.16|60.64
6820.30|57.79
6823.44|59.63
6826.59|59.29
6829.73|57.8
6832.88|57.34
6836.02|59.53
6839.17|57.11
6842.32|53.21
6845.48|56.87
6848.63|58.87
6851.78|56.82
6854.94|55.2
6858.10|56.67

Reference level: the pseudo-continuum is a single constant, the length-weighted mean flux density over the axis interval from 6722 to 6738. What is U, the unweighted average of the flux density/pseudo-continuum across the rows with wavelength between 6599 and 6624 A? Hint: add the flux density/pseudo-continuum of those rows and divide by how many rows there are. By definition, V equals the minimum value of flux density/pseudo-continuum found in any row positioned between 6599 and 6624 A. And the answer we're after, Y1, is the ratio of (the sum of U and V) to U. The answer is 1.97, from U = 1.01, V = 0.978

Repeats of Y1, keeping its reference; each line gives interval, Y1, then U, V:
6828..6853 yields 1.93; 0.96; 0.889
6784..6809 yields 1.98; 0.99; 0.968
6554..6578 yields 1.85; 0.97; 0.827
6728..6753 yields 1.97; 0.99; 0.960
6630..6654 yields 1.97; 1.01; 0.978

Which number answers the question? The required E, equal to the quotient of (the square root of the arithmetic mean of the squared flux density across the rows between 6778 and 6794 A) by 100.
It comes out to 0.593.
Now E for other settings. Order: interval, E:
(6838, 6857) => 0.564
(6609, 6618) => 0.603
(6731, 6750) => 0.591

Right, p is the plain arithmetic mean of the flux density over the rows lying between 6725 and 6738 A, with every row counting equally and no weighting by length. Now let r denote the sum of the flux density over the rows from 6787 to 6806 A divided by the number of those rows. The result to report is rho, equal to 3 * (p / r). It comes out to 3.04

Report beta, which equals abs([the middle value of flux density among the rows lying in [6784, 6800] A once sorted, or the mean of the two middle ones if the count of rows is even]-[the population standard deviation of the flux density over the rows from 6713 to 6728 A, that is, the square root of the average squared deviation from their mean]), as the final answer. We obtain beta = 56.8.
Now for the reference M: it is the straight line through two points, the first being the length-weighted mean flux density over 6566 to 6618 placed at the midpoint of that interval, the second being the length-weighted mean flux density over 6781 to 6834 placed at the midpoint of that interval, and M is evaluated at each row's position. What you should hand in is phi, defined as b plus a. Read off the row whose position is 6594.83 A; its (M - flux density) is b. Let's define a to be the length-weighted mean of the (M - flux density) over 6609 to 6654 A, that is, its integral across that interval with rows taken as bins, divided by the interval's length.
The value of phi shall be 1.4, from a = -0.3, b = 1.7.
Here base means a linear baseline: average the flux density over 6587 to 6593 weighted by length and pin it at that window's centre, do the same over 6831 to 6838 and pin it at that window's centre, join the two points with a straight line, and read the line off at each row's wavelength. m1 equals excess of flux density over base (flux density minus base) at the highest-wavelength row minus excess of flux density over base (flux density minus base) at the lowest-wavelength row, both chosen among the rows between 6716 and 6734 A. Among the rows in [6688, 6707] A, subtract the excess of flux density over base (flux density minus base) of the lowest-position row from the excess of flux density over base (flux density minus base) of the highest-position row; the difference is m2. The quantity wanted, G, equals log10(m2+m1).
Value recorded -0.7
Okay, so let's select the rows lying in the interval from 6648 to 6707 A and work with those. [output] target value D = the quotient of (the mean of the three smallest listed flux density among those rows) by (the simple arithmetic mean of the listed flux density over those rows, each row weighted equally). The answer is 0.943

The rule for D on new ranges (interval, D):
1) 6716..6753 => 0.960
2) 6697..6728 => 0.951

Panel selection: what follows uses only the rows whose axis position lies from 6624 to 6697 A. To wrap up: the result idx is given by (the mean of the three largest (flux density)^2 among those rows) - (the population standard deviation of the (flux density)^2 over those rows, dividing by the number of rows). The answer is 3649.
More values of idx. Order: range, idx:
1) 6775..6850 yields 3503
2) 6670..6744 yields 3583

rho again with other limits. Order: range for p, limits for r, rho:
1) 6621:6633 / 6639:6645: 2.99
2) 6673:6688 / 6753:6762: 3.03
